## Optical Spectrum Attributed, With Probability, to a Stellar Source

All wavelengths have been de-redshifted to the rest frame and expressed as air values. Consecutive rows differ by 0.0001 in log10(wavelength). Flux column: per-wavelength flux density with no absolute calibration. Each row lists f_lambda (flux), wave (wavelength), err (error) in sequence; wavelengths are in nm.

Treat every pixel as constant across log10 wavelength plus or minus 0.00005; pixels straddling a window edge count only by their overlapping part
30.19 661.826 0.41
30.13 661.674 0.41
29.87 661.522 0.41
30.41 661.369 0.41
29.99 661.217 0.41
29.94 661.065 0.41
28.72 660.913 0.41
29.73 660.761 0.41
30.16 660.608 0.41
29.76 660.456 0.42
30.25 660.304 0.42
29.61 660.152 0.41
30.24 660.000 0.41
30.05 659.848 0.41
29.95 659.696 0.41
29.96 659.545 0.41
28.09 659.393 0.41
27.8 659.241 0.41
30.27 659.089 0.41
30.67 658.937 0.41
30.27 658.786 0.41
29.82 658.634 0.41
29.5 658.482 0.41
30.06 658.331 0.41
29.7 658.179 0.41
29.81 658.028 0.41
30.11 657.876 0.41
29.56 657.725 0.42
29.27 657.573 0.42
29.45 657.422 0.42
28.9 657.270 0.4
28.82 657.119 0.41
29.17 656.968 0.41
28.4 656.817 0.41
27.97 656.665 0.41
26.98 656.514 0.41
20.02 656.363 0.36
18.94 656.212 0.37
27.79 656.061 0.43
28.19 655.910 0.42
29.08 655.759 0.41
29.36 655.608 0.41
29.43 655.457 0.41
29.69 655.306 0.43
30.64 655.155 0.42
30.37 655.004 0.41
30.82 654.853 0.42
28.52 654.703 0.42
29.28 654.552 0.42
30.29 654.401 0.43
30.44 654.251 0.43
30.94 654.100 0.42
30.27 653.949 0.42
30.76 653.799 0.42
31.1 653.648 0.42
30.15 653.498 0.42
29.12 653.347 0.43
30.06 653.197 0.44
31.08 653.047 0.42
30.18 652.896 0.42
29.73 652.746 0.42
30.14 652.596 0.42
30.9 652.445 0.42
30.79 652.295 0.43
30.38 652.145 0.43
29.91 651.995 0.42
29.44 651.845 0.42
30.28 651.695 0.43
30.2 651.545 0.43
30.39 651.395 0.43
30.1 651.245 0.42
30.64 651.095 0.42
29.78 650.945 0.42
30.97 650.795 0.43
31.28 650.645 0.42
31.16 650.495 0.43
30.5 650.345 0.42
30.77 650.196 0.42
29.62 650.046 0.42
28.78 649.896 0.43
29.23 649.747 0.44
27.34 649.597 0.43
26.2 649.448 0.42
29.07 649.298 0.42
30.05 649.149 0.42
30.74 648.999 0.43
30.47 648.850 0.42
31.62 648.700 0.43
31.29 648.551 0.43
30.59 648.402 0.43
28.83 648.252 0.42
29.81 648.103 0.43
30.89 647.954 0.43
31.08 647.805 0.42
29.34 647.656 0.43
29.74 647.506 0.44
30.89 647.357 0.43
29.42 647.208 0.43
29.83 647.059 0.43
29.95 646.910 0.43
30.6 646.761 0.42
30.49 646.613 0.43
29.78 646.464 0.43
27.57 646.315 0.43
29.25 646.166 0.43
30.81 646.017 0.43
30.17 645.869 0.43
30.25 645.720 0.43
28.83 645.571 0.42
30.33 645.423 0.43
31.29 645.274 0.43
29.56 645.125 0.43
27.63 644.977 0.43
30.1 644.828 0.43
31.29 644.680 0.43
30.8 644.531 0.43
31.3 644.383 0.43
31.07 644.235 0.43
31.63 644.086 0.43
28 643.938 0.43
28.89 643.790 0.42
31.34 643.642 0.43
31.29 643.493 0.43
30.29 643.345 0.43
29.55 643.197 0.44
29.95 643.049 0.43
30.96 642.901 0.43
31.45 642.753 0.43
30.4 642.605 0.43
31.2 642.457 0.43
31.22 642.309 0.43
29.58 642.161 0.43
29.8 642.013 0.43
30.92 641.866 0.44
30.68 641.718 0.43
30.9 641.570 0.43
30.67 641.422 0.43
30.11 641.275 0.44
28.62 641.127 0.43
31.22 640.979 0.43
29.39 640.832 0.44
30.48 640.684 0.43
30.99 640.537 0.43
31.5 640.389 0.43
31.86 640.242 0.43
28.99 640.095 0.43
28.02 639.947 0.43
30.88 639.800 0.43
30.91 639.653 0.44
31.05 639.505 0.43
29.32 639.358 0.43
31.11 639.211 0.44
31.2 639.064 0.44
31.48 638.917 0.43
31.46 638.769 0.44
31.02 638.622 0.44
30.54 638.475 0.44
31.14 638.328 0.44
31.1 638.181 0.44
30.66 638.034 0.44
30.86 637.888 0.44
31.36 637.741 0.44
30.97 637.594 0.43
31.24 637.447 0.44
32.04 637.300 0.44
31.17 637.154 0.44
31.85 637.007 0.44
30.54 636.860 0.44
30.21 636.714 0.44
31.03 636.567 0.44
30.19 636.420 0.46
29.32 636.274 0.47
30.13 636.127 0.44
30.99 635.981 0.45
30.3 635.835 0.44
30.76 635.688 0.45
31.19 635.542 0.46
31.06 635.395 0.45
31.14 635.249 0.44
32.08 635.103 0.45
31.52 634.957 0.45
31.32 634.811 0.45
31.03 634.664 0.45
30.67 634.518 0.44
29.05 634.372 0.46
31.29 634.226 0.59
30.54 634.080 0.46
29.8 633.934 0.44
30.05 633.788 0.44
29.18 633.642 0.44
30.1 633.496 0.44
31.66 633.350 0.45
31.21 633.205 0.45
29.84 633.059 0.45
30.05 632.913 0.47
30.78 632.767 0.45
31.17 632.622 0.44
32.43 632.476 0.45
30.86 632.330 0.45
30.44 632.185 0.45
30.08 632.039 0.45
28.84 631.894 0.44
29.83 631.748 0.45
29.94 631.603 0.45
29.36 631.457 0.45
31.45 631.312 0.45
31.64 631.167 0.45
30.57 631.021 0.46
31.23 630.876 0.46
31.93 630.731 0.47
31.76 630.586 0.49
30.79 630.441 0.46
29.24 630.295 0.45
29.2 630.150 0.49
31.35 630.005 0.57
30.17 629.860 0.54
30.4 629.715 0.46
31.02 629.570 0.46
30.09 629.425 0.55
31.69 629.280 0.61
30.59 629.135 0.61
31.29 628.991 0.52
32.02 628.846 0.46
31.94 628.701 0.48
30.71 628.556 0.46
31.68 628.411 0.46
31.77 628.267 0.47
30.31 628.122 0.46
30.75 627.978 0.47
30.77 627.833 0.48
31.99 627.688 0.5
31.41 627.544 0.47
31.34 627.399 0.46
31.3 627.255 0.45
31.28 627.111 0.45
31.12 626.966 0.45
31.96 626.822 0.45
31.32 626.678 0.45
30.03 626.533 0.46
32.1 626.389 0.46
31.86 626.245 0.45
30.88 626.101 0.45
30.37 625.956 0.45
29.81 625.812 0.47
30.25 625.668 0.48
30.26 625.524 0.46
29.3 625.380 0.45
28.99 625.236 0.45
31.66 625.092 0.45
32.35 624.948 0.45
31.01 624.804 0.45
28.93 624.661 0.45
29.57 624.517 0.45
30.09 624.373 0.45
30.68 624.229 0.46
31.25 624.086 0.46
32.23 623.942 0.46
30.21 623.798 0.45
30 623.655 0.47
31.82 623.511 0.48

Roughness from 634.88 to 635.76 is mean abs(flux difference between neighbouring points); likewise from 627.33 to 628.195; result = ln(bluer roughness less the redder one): -3.3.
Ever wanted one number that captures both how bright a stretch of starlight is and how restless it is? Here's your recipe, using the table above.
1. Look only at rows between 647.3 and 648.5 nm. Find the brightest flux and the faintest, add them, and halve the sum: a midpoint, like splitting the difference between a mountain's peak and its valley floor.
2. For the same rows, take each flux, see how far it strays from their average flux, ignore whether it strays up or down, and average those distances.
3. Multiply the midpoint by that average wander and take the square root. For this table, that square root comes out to 4.6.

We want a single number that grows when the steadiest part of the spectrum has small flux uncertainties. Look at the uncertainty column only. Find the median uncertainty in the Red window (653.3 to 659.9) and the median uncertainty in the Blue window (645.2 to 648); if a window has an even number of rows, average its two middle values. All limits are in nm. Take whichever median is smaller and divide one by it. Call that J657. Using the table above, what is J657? 2.44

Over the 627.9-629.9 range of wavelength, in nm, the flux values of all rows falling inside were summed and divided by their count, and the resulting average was 31.0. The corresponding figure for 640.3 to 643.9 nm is 30.5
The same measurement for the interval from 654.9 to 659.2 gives 28.7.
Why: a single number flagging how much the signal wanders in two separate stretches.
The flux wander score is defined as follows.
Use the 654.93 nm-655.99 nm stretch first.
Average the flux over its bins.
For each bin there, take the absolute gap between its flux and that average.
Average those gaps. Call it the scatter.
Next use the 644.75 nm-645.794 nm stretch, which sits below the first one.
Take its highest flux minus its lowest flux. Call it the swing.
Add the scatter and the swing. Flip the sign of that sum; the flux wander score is -4.3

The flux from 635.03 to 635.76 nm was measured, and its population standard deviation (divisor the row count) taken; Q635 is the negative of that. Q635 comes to -0.44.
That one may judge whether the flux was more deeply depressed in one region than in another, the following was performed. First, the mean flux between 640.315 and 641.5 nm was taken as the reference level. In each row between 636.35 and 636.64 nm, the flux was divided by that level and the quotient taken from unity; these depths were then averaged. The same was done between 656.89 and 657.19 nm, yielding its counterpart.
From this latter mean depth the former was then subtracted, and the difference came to 0.053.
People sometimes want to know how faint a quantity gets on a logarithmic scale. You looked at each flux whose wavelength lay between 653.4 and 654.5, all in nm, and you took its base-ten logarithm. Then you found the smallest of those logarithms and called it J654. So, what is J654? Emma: 1.48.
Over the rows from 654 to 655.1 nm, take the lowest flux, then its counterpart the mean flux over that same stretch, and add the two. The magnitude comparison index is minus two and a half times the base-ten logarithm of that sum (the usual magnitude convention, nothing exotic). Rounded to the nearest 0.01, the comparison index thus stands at -4.42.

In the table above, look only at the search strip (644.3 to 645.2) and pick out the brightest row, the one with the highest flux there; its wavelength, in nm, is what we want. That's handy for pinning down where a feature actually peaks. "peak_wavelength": 644.383 nm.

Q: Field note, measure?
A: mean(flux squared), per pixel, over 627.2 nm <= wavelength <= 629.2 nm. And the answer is 979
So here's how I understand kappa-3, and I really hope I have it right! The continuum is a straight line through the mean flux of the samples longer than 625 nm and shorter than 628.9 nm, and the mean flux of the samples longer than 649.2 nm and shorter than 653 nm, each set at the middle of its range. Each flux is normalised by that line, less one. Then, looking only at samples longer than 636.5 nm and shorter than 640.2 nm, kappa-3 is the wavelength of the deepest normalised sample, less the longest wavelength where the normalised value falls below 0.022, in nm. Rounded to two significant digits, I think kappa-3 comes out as -0.15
